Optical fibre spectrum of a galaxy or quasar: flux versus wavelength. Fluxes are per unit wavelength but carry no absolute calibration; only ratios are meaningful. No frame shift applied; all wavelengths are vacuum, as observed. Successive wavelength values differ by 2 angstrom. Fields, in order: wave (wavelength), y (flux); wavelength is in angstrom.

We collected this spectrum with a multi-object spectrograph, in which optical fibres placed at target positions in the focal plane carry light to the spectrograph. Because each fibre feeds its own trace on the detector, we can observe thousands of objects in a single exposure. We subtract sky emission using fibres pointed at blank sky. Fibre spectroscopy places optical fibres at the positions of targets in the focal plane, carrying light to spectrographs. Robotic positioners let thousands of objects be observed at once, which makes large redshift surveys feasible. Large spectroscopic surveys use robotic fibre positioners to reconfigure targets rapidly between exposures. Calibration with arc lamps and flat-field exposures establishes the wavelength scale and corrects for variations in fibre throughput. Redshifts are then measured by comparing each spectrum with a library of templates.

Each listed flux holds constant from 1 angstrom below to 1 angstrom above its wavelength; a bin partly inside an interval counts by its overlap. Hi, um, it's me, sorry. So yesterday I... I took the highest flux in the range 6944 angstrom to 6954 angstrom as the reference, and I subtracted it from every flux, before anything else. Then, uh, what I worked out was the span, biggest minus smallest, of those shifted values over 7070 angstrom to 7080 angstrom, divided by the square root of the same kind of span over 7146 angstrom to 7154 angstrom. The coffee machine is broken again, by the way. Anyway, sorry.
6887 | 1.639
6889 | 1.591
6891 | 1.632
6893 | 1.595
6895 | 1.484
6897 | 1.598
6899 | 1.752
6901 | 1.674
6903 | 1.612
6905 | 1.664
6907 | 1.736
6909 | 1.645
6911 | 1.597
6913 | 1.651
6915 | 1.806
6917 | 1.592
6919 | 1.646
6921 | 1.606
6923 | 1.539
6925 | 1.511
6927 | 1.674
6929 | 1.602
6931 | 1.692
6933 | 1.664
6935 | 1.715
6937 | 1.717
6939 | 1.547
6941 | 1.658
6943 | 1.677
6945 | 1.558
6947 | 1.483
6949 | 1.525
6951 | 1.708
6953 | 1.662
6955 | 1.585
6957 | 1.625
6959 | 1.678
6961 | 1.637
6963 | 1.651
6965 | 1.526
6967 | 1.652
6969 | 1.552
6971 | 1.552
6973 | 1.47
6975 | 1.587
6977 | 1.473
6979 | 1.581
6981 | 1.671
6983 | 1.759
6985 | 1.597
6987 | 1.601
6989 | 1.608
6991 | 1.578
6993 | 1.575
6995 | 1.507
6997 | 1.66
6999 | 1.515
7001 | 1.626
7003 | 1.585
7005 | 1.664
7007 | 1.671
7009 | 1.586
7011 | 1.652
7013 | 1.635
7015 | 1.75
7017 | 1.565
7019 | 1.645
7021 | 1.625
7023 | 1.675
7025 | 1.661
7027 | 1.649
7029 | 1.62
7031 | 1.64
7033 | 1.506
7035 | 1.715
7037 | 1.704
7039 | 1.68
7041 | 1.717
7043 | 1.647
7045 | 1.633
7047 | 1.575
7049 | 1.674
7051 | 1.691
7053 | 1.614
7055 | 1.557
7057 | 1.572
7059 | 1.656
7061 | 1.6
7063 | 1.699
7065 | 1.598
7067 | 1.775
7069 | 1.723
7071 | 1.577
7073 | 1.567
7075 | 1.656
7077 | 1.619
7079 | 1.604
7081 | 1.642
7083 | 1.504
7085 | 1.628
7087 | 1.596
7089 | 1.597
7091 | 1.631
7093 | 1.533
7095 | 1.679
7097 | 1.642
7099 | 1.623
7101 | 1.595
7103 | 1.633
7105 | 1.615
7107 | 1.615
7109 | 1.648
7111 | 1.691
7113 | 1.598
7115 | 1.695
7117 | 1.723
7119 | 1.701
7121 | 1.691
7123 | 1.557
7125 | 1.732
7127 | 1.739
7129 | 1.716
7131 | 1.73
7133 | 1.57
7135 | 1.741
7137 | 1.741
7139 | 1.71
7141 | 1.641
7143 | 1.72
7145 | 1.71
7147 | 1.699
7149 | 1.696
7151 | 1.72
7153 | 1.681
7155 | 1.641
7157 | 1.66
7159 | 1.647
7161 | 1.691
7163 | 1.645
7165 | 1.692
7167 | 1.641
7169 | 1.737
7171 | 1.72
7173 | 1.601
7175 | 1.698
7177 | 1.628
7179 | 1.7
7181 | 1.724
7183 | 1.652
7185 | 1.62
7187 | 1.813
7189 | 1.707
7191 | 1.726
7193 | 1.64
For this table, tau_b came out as 0.45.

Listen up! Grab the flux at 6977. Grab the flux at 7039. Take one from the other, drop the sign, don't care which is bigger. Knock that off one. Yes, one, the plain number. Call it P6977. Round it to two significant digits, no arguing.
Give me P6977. 0.79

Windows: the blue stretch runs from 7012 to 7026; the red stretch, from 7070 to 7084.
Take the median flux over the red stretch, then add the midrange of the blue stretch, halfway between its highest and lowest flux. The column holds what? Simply 3.26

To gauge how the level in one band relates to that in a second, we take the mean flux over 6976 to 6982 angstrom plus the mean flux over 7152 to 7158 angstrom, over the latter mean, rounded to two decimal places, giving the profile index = 1.95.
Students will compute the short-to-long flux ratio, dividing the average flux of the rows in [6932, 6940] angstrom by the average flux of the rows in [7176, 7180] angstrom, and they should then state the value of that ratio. 1.00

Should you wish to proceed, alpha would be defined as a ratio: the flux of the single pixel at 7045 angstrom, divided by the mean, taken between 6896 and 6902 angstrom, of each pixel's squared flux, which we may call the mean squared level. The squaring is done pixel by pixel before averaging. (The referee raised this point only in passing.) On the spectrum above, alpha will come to 0.58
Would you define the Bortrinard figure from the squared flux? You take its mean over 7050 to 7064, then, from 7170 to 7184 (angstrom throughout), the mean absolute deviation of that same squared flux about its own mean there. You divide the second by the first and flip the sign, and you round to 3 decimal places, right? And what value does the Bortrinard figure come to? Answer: -0.051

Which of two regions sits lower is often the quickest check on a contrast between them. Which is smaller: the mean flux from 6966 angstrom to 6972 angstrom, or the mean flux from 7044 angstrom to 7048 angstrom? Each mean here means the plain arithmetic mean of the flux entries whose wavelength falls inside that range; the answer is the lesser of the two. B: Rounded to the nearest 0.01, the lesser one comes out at 1.59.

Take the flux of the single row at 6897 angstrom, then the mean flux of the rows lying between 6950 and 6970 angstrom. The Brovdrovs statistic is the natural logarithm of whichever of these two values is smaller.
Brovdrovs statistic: 0.469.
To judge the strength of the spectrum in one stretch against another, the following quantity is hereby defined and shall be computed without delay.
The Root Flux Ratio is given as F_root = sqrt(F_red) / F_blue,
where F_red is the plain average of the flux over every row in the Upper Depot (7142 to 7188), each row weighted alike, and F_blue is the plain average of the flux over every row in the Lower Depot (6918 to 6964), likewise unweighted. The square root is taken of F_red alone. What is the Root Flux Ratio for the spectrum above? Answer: 0.799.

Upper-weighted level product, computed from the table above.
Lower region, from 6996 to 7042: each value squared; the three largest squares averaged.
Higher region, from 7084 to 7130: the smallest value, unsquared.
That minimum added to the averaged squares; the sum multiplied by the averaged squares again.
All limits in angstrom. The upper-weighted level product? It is 13.5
